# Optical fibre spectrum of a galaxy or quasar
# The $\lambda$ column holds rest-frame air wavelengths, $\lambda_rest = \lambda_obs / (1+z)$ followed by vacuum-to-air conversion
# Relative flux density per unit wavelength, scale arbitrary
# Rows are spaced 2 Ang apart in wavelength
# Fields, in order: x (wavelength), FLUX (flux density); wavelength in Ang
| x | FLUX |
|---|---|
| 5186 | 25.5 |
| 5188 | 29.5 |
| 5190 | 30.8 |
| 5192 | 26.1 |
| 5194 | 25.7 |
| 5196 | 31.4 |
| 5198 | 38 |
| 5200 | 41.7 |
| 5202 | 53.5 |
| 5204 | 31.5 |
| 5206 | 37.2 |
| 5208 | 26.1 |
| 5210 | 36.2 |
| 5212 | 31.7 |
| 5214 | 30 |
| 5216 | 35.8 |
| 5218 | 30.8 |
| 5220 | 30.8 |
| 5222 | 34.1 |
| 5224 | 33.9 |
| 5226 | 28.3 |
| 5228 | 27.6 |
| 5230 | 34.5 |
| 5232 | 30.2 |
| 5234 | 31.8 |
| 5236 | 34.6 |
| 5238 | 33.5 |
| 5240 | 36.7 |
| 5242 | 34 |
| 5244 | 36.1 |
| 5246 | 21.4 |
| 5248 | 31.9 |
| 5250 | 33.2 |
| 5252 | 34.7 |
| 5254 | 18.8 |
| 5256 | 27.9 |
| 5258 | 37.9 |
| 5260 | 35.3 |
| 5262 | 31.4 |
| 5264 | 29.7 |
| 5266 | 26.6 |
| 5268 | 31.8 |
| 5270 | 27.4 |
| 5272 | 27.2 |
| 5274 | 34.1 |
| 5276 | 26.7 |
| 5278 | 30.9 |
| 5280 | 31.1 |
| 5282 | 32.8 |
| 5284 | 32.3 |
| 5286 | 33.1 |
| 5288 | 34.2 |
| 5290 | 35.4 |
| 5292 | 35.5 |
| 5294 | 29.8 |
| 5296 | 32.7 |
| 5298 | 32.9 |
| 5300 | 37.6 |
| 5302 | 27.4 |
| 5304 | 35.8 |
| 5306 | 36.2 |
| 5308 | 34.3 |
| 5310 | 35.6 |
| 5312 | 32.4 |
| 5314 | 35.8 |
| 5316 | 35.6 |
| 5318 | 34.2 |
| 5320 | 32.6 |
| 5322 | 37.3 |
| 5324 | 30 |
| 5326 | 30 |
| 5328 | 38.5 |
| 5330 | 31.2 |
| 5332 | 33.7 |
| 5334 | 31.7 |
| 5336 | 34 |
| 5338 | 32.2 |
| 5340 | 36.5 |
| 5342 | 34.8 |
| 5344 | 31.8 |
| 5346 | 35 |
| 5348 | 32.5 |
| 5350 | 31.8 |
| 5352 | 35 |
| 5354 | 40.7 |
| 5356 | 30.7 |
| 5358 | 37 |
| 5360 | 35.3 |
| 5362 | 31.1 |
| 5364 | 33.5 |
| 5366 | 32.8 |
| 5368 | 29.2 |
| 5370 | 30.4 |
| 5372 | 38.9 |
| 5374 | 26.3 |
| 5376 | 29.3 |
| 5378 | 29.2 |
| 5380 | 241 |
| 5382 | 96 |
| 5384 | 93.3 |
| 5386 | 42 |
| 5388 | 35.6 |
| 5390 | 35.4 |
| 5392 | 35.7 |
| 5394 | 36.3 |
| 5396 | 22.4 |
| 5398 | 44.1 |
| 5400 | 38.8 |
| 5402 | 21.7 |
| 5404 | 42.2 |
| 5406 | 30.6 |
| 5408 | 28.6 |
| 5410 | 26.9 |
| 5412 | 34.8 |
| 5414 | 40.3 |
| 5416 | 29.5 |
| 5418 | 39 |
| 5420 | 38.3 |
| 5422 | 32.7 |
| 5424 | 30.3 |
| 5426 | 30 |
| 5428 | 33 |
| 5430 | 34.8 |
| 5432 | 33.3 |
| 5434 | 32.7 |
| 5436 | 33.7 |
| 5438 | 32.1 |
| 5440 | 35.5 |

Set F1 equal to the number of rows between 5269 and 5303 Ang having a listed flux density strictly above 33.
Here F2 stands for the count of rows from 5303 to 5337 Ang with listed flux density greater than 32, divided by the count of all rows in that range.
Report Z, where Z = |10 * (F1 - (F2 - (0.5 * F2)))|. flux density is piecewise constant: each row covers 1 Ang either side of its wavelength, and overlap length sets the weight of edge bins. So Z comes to 56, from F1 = 6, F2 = 0.76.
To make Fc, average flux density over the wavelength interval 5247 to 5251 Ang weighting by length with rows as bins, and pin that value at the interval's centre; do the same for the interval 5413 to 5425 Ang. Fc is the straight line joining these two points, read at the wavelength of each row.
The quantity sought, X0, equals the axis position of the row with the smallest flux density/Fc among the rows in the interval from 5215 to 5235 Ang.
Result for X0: 5228 Ang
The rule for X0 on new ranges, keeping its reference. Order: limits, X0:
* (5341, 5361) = 5356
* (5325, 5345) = 5326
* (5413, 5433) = 5416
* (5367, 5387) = 5374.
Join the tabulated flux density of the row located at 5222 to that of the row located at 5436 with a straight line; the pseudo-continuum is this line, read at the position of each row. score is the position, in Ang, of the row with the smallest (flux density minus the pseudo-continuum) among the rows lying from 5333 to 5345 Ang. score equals 5334 Ang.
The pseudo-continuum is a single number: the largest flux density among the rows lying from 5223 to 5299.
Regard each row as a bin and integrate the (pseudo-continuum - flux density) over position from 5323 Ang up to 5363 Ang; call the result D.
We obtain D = 169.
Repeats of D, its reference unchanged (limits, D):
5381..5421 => -107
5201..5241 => 178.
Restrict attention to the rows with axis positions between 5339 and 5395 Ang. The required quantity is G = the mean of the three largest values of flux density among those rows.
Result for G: 143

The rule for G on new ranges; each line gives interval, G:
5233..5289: 37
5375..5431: 143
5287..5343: 38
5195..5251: 44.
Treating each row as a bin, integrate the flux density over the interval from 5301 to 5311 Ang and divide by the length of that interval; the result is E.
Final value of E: 33.9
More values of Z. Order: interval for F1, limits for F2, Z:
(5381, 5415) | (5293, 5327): 116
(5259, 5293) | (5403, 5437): 57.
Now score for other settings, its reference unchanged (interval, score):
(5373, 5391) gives 5374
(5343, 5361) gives 5356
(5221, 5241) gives 5228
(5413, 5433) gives 5416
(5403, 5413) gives 5410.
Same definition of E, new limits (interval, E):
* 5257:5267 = 32.2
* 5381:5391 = 60.5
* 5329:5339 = 32.6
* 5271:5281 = 30.0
